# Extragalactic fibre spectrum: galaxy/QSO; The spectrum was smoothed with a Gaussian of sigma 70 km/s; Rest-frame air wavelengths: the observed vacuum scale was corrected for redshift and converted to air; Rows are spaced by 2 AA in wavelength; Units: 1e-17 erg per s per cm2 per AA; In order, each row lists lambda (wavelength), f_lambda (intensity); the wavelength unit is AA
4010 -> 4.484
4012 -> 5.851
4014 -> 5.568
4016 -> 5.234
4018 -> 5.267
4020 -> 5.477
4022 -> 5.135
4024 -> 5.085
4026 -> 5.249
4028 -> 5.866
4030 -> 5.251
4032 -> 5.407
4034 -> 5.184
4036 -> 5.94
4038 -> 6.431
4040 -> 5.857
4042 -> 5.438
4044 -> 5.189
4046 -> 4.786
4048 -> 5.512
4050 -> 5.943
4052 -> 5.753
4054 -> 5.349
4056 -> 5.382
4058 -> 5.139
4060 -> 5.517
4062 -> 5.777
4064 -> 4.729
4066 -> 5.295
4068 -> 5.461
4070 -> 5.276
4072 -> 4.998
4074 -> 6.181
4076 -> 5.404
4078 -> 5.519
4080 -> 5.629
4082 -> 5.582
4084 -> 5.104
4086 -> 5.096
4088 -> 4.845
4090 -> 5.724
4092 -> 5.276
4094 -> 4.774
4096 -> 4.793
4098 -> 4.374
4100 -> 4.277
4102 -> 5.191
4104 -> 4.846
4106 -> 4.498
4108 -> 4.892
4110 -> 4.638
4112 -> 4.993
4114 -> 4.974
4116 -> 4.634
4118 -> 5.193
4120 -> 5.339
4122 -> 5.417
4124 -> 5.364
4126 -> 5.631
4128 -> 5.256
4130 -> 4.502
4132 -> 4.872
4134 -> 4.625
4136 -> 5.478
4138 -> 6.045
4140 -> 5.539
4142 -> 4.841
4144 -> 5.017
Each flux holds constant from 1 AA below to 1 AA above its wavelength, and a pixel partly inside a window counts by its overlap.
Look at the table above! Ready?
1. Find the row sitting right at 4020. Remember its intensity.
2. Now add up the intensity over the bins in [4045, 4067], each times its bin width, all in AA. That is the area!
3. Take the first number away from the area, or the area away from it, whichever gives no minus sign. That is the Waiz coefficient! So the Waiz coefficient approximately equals 113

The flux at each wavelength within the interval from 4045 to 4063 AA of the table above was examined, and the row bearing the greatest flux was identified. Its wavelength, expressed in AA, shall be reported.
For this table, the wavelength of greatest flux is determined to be 4050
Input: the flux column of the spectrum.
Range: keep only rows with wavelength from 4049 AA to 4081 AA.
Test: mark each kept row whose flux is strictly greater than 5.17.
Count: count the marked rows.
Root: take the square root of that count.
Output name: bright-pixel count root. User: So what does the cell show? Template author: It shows 3.6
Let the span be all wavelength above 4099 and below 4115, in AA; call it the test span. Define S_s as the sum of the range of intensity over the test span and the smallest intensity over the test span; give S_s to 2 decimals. 5.19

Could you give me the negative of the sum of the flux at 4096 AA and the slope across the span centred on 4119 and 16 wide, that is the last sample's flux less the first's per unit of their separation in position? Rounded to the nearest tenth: -4.8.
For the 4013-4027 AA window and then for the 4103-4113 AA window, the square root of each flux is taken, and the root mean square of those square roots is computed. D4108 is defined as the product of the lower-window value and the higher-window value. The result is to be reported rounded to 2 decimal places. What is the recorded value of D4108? 5.02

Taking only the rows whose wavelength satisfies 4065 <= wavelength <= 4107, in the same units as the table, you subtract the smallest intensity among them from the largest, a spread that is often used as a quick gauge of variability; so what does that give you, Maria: 1.9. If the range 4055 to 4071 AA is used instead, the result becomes 1.0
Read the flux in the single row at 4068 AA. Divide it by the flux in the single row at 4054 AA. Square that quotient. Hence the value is 1.04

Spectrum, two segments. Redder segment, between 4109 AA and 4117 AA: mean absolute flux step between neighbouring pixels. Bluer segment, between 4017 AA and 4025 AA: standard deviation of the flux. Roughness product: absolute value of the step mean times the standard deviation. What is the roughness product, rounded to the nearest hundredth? 0.04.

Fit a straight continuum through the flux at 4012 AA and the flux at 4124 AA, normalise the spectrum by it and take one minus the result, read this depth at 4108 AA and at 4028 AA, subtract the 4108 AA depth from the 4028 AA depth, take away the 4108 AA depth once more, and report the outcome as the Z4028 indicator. -0.21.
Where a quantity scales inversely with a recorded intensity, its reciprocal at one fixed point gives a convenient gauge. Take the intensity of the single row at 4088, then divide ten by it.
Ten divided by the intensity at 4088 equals 2.06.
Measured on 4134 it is 2.16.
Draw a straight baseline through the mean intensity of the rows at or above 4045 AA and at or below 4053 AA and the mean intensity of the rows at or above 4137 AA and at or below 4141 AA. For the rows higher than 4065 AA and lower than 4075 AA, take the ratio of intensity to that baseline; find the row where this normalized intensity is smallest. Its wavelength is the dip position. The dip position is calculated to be 4072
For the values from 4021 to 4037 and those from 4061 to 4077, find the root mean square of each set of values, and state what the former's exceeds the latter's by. 0.0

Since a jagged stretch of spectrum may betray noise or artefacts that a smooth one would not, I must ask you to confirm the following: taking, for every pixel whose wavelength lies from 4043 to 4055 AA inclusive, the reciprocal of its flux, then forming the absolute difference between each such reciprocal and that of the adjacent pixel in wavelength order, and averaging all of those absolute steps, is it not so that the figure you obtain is 0.0151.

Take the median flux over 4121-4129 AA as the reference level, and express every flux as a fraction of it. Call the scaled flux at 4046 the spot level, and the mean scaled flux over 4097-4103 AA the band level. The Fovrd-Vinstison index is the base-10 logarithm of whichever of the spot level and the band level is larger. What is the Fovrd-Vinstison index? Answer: -0.052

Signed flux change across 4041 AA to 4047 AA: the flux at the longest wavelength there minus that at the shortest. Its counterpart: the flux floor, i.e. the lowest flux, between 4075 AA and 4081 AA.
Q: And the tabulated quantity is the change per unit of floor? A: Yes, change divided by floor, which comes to -0.121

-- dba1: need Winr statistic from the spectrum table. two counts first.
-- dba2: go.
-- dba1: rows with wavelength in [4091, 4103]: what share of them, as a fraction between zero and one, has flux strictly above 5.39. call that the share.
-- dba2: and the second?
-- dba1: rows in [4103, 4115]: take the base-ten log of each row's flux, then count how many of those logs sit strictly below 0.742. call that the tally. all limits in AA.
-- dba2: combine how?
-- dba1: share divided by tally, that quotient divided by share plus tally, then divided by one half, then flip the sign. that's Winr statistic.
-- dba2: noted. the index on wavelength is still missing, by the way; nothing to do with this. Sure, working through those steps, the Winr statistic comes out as 0.000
